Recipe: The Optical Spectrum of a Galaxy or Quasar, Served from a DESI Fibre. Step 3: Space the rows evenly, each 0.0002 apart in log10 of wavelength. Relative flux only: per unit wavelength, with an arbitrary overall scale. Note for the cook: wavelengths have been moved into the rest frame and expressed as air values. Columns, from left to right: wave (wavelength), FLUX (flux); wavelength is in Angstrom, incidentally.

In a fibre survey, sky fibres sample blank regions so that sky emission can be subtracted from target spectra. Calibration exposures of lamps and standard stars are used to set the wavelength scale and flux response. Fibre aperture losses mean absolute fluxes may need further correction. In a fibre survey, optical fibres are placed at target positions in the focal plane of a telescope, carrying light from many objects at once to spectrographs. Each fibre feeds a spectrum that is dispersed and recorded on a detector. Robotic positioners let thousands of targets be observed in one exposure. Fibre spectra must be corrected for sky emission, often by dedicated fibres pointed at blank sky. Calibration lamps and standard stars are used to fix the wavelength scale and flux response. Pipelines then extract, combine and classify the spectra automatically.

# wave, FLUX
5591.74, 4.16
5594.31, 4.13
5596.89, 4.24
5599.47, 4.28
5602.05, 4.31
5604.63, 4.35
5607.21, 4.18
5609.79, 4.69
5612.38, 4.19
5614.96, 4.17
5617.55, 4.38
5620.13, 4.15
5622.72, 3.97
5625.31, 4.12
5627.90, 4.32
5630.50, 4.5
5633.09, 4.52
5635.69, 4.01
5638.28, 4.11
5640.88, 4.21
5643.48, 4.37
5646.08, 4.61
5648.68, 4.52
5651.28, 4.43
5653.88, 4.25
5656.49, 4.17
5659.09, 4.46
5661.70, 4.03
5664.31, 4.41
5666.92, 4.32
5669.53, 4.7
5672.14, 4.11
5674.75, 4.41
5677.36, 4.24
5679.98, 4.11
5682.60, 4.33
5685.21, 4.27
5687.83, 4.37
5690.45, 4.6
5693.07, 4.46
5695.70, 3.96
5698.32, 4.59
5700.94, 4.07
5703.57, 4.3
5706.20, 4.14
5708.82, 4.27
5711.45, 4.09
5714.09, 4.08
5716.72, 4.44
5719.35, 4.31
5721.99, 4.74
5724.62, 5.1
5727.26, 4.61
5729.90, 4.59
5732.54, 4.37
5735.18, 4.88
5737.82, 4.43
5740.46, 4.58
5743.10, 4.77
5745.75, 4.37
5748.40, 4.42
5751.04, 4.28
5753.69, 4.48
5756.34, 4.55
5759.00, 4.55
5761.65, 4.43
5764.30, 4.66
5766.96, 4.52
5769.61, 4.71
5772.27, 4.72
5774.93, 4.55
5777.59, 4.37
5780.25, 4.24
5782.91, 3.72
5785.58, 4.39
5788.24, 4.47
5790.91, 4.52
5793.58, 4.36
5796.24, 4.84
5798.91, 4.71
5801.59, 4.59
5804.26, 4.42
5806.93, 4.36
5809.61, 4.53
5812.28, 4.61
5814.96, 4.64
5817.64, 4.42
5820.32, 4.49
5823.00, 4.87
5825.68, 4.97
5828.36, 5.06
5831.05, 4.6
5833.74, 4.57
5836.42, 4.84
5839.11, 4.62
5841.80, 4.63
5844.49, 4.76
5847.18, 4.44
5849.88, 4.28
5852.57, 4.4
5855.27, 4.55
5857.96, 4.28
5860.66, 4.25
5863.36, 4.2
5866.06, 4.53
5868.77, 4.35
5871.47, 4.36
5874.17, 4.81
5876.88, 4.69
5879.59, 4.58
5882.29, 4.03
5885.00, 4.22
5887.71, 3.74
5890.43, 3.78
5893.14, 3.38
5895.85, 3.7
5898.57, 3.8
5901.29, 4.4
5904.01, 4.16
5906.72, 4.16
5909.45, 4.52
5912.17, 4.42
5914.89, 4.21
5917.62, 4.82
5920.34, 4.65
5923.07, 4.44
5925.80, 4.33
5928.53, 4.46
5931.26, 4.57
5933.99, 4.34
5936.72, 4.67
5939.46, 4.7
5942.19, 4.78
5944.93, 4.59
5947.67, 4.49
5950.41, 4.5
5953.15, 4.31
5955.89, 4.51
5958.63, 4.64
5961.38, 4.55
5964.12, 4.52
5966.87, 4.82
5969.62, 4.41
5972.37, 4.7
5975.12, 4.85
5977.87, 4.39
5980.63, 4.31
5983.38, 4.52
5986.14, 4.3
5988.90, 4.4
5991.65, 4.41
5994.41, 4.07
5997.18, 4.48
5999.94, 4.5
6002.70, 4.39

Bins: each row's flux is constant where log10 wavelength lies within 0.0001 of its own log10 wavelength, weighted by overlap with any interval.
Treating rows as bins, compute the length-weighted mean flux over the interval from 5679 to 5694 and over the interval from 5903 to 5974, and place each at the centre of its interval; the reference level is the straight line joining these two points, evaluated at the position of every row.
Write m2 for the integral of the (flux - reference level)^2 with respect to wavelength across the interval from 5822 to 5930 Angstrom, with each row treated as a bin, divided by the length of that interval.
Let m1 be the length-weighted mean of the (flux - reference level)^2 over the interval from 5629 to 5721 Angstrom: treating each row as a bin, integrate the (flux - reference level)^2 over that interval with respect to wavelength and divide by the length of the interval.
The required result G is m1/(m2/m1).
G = 0.01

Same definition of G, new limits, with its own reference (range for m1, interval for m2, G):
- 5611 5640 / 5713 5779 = 0.03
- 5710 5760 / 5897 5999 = 0.11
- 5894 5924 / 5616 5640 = 0.57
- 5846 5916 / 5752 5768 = 1.36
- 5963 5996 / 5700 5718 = 0.06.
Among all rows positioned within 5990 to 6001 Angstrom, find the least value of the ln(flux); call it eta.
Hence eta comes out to 1.40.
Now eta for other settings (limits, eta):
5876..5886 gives 1.39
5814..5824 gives 1.49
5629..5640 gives 1.39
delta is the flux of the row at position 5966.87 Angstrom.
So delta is 4.82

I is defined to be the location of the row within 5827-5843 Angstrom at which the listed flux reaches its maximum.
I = 5828.36 Angstrom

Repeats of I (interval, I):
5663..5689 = 5669.53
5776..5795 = 5790.91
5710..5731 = 5724.62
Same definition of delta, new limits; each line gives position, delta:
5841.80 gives 4.63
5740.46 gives 4.58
